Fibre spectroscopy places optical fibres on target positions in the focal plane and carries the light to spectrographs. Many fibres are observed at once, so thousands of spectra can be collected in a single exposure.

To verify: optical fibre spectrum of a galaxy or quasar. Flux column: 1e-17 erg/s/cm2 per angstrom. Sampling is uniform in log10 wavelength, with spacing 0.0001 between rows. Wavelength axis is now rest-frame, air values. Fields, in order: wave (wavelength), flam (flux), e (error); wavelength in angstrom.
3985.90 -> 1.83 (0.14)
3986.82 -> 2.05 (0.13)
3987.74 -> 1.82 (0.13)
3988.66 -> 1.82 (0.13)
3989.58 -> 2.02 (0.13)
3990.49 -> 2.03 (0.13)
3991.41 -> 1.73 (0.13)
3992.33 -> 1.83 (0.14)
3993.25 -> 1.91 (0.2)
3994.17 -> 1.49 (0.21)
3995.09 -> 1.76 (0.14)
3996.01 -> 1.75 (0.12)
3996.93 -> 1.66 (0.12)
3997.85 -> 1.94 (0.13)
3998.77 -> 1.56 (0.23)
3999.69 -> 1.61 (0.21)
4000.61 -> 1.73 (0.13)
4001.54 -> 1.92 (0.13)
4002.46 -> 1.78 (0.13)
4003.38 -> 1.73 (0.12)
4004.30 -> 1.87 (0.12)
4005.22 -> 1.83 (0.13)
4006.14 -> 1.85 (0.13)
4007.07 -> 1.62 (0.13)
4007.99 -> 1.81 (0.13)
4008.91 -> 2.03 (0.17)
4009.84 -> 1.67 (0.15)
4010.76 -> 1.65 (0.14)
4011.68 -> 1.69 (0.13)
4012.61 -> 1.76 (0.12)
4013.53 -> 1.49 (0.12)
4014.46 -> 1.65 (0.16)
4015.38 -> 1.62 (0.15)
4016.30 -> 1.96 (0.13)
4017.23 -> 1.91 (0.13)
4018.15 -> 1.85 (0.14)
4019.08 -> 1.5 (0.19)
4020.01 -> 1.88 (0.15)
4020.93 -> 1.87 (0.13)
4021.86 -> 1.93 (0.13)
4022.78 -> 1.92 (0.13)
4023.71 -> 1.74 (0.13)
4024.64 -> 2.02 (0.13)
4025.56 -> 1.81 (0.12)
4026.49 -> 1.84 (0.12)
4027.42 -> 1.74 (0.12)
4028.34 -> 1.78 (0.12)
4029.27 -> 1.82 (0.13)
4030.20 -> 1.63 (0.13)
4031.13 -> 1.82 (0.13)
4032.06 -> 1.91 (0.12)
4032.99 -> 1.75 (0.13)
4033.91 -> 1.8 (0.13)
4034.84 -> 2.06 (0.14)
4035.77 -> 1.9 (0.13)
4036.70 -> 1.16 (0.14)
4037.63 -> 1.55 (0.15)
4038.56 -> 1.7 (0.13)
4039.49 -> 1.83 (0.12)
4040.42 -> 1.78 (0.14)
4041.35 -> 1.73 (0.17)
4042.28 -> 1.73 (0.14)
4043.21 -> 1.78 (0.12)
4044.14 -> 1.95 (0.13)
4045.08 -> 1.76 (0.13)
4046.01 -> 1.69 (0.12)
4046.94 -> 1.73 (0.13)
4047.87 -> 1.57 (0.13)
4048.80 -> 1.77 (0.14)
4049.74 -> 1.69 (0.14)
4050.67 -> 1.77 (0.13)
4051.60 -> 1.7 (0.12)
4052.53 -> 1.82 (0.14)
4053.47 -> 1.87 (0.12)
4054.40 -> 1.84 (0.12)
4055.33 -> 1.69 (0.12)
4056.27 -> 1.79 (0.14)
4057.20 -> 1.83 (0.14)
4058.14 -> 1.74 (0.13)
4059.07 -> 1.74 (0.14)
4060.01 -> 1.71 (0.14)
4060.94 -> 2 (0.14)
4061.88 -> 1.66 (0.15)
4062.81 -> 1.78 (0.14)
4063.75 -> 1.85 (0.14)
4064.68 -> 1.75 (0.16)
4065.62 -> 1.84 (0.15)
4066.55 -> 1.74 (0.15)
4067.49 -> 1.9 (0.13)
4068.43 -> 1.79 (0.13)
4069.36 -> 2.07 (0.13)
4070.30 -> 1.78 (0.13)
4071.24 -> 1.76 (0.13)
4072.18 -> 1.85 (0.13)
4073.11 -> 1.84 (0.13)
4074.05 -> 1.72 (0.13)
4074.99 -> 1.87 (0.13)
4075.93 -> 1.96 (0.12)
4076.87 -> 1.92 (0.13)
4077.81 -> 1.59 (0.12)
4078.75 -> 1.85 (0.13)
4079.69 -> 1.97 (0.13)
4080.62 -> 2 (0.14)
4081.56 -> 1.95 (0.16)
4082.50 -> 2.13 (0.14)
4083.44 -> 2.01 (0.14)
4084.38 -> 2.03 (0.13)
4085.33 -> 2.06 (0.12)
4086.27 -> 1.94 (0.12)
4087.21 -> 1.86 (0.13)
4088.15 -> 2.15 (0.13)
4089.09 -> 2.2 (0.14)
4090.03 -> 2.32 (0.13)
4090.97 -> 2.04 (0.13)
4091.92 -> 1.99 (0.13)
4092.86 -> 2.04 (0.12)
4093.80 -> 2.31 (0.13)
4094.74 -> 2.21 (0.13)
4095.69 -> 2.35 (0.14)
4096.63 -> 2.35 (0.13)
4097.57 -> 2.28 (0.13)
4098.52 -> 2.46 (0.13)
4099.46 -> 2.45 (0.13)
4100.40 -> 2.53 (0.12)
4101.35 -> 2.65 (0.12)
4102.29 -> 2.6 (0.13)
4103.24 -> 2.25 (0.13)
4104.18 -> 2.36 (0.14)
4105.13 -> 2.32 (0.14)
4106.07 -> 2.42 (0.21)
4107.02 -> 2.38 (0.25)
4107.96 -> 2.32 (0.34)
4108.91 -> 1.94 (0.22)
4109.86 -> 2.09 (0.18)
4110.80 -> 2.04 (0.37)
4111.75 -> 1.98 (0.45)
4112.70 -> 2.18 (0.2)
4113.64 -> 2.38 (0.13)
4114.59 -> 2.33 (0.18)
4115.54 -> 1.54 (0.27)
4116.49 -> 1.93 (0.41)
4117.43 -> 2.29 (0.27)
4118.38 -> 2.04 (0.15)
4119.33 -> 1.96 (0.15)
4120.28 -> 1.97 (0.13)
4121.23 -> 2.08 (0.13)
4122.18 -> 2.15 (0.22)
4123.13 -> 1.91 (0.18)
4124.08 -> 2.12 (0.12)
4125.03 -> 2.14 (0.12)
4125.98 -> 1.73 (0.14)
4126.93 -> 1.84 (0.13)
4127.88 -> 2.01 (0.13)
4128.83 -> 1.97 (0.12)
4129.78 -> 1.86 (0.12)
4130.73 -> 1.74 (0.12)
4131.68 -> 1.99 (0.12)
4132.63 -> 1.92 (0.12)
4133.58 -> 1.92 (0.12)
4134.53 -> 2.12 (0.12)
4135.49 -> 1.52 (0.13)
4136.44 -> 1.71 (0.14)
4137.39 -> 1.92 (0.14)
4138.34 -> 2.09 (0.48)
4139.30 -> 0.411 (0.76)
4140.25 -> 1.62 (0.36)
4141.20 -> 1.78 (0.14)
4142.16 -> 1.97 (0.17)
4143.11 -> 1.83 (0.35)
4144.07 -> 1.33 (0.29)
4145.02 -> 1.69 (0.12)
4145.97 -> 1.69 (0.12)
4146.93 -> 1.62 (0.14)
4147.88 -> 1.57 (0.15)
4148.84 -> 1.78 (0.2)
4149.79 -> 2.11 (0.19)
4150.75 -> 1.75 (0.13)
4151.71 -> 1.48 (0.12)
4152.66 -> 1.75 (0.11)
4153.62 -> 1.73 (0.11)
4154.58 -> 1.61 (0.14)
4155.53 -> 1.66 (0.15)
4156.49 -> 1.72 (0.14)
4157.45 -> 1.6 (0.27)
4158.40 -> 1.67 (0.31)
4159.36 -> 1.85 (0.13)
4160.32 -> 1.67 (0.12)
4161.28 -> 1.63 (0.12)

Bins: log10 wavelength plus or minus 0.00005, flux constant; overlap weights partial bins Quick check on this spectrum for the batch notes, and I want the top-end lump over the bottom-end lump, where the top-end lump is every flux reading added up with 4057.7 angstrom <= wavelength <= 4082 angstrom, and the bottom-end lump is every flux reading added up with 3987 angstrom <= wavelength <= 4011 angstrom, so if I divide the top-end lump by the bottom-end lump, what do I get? 1.03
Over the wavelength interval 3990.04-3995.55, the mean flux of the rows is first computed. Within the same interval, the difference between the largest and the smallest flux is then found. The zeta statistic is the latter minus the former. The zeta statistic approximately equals -1.25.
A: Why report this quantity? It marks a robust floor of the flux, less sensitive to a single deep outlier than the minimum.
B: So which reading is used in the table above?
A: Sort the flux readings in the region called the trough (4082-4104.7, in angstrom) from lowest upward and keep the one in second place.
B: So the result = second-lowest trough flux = 1.94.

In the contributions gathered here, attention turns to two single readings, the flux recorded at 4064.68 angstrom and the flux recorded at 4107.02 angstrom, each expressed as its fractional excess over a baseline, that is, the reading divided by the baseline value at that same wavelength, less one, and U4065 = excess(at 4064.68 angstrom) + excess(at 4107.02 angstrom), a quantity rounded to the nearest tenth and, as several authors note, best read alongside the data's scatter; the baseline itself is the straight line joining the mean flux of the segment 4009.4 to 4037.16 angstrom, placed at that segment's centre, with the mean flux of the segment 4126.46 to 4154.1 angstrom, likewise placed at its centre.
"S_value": 0.3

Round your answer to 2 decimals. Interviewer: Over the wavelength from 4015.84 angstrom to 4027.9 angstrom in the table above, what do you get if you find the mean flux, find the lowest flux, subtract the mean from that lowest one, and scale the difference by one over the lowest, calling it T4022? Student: -0.23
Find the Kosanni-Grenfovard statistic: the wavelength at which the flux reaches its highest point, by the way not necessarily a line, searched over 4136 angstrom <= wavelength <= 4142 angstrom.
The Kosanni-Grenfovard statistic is 4138.34 angstrom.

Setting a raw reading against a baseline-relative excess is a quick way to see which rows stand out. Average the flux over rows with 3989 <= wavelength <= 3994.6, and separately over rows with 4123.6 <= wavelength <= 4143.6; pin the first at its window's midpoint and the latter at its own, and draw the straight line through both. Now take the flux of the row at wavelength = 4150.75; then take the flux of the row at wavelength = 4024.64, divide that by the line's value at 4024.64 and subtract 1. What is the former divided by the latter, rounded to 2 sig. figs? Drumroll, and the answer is 17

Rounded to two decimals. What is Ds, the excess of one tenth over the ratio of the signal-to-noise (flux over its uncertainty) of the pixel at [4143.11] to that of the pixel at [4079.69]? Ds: -0.25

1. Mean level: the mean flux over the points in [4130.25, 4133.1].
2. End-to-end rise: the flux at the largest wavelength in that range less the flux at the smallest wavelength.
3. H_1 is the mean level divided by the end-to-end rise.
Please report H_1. 10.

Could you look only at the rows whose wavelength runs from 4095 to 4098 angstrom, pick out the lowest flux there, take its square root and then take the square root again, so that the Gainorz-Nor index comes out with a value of 1.23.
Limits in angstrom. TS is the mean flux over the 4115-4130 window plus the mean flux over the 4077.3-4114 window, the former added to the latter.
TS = 4.2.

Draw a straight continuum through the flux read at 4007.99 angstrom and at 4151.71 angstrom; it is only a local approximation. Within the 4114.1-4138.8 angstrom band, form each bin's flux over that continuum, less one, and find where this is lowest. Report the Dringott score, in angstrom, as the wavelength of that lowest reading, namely 4115.54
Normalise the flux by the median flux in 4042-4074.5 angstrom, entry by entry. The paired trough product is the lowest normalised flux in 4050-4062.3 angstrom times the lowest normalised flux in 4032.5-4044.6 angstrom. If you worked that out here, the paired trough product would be 0.61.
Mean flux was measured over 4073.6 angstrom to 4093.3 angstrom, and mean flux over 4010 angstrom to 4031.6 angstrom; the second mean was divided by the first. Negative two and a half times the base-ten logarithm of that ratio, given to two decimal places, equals 0.12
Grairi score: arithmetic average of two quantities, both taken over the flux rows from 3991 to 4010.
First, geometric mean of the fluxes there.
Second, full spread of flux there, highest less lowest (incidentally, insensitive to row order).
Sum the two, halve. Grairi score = 1.15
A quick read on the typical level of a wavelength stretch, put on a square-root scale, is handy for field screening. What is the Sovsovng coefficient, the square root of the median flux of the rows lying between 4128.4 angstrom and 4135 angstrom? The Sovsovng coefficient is 1.39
